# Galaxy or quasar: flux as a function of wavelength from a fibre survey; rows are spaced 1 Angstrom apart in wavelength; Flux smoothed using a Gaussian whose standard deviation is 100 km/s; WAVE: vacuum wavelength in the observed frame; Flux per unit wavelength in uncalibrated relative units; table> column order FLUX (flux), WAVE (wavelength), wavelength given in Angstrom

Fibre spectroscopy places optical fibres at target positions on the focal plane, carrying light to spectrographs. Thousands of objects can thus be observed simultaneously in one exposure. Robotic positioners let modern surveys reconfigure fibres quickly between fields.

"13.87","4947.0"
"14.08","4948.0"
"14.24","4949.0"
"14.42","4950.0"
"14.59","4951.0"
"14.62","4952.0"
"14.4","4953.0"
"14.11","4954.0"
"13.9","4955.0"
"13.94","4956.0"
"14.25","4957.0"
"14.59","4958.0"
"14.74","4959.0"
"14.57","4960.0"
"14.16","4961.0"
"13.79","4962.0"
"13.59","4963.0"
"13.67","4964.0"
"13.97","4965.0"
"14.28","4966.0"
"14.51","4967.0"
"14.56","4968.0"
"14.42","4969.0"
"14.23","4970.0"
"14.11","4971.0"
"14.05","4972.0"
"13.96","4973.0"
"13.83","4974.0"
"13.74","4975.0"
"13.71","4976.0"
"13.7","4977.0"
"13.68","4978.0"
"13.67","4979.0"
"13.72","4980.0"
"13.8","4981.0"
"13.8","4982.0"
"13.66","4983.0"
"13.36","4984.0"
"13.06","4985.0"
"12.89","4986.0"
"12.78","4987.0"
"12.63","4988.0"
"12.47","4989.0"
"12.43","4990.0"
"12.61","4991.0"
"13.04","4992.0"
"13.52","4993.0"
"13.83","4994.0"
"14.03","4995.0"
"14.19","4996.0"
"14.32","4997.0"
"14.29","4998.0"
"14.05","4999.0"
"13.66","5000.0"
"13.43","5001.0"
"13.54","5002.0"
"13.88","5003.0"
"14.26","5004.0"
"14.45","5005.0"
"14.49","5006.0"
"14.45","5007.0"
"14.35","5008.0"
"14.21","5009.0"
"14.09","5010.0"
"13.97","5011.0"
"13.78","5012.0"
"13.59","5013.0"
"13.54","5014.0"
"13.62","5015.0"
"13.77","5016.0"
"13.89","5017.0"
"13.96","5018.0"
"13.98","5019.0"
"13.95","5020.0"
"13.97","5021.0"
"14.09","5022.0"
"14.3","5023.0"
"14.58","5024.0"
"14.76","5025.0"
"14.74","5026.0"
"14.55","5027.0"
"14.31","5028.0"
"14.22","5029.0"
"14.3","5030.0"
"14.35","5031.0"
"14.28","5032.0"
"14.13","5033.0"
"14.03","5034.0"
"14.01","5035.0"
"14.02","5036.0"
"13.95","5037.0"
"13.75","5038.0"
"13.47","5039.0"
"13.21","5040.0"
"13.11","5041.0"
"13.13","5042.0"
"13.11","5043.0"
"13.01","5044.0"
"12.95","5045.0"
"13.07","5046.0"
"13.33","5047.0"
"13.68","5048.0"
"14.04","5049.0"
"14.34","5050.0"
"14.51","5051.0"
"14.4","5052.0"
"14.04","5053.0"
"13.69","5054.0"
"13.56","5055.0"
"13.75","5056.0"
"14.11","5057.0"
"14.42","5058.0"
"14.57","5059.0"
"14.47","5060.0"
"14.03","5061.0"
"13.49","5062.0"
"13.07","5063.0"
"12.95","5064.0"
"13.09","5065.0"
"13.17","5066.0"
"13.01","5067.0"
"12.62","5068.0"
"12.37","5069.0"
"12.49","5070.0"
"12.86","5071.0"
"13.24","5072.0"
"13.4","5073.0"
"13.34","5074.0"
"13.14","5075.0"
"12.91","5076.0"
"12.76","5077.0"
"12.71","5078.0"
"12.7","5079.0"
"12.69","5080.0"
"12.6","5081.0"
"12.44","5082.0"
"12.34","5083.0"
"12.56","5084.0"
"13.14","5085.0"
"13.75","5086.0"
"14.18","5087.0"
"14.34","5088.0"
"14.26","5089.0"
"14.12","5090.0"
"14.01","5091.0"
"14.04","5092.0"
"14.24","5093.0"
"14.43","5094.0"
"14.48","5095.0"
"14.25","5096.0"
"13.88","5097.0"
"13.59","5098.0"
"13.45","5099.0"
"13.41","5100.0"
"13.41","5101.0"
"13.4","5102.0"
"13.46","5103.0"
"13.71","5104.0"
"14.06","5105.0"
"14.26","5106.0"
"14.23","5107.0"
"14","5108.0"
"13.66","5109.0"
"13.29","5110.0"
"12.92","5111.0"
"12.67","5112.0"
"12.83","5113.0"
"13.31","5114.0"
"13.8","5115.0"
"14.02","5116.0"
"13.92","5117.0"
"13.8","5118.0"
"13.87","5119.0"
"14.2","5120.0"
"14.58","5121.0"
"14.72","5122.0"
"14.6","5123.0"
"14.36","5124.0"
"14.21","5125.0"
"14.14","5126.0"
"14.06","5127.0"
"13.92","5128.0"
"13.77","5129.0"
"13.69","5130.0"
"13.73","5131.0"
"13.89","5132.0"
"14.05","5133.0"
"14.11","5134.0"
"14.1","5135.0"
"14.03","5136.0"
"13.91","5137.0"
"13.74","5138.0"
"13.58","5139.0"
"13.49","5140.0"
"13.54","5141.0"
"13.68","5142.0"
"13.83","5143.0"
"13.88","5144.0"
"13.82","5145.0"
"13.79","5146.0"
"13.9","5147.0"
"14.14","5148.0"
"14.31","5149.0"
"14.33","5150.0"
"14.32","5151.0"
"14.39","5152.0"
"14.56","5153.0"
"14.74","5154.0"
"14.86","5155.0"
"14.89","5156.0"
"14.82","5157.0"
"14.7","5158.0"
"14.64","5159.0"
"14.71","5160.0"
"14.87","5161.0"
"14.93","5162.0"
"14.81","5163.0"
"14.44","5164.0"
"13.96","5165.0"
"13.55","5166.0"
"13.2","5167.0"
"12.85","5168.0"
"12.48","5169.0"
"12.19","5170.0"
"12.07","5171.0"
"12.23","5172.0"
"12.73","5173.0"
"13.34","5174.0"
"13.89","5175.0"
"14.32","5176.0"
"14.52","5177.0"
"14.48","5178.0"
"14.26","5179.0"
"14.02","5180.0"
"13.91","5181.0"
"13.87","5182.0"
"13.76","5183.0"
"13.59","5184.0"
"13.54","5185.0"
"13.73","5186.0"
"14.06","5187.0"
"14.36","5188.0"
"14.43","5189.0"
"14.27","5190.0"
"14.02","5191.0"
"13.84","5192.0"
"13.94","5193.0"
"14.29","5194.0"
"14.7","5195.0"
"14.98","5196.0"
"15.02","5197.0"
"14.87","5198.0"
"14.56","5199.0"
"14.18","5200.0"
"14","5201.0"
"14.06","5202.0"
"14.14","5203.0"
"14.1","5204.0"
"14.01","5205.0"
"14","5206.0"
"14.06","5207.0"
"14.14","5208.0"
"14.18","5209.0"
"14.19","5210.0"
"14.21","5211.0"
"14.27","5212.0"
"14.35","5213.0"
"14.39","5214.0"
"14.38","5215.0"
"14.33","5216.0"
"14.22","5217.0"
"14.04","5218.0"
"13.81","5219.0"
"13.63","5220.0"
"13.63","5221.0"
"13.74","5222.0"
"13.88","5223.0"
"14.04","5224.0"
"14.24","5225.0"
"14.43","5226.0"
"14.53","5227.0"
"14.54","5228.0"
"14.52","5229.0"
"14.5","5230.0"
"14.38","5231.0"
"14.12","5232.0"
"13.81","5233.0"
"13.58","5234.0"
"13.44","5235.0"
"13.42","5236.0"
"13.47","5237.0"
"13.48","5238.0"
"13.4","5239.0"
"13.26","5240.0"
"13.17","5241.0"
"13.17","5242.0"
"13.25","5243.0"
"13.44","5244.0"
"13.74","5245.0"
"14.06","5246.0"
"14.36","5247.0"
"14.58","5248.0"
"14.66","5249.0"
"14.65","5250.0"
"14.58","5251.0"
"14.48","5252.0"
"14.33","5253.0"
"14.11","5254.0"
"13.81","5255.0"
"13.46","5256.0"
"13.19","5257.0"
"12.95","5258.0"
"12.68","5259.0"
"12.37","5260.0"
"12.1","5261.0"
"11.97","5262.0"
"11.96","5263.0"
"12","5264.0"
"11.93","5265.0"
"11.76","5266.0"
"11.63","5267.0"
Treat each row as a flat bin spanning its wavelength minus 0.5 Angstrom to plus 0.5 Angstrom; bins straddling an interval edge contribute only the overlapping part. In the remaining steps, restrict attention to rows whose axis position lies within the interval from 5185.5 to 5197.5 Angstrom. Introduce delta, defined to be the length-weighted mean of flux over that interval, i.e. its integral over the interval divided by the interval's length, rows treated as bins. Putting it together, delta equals 14.30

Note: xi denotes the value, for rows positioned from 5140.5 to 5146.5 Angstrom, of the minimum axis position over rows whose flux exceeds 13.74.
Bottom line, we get 5143.0 Angstrom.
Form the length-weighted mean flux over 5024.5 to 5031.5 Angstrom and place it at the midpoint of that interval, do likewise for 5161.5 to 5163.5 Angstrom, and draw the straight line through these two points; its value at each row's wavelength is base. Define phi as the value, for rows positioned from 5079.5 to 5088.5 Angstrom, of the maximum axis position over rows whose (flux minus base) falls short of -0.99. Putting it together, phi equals 5085.0 Angstrom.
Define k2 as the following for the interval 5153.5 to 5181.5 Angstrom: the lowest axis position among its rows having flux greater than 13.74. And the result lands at 5154.0 Angstrom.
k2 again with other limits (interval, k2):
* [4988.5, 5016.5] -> 4994.0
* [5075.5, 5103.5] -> 5086.0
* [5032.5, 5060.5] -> 5033.0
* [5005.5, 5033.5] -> 5006.0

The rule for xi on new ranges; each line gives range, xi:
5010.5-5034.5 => 5011.0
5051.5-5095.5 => 5052.0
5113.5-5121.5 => 5115.0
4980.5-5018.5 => 4981.0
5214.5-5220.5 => 5215.0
